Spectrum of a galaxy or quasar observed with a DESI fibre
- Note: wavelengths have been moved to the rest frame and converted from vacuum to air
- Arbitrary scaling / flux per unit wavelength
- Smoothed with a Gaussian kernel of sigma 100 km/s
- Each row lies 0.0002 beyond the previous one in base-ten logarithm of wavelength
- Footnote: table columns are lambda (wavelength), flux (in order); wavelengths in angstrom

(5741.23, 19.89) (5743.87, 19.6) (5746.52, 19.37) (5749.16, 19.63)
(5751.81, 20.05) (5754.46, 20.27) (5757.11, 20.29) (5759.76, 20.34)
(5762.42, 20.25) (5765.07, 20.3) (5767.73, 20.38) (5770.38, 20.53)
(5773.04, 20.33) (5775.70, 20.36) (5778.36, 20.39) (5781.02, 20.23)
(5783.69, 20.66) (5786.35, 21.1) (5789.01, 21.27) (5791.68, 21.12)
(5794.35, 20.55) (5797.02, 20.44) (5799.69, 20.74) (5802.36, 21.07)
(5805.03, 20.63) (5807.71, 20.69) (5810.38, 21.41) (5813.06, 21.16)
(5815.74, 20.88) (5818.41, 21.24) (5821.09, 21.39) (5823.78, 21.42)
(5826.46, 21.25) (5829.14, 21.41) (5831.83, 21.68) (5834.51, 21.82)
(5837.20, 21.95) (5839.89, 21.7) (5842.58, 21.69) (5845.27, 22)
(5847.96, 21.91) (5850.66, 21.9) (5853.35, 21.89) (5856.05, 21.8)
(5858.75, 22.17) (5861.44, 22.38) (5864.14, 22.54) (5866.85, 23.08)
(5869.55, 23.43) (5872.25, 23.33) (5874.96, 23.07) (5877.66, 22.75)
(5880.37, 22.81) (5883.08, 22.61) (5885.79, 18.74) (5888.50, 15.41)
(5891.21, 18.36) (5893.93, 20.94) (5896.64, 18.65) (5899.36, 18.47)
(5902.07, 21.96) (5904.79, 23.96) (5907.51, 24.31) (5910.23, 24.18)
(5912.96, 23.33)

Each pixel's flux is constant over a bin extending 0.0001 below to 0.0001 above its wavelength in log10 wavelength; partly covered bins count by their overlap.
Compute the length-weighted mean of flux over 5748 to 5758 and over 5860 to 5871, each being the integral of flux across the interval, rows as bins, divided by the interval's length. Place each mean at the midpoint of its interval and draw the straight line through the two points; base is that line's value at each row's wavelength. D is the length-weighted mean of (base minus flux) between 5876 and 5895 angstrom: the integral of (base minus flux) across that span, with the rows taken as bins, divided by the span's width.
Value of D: 3.10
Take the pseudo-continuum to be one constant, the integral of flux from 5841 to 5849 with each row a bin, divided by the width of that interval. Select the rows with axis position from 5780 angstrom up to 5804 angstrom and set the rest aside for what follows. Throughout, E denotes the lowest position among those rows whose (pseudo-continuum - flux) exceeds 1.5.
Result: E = 5781.02 angstrom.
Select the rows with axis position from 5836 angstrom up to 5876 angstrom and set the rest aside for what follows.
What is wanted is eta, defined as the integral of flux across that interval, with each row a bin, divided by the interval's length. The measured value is 22.3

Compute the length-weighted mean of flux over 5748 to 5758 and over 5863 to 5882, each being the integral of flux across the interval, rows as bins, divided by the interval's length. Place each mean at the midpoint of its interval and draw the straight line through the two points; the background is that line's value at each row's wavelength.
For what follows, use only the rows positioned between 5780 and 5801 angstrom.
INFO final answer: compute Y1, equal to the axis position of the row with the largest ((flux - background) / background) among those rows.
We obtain 5789.01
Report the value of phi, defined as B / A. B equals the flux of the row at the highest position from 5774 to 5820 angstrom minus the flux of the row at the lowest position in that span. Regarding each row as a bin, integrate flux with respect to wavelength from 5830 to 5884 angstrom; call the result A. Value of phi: 0.0007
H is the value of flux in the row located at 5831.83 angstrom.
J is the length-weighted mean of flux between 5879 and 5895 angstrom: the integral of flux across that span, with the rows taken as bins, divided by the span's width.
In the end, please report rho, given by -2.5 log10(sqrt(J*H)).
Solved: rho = -3.29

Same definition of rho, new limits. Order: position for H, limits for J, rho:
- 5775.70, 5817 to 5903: -3.30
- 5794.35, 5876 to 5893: -3.27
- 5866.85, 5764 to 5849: -3.36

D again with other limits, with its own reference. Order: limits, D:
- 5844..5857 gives 0.59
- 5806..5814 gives 0.42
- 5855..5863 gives 0.57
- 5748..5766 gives -0.01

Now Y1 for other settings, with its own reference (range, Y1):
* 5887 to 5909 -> 5907.51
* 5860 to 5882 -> 5869.55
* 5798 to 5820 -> 5810.38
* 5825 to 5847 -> 5837.20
